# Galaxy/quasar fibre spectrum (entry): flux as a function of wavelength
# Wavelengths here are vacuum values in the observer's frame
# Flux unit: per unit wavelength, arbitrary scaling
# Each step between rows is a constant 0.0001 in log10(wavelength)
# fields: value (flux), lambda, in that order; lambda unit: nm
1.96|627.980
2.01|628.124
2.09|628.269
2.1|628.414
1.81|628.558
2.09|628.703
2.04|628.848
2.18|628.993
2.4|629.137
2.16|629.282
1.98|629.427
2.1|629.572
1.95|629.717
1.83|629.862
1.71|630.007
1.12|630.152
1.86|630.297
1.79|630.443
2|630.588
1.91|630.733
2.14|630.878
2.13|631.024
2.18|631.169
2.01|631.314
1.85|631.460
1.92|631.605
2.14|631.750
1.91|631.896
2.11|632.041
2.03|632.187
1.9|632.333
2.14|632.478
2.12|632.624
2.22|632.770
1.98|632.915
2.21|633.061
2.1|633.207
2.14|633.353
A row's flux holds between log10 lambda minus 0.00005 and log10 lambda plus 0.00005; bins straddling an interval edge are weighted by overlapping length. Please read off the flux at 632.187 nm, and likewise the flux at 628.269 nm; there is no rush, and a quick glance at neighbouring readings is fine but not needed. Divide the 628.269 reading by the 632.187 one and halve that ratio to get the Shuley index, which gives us 0.515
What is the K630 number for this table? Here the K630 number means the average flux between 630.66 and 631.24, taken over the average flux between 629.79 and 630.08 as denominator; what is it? 1.18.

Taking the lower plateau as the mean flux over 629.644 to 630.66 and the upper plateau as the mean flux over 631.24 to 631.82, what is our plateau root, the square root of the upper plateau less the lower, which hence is 0.48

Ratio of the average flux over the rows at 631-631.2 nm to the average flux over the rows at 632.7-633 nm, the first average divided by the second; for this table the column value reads 1.03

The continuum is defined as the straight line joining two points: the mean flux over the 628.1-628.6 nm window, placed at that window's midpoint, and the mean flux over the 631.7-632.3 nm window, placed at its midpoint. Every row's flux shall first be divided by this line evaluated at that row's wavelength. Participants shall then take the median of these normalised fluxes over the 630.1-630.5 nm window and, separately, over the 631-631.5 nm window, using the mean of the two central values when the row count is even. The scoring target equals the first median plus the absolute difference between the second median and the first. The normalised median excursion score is 1.02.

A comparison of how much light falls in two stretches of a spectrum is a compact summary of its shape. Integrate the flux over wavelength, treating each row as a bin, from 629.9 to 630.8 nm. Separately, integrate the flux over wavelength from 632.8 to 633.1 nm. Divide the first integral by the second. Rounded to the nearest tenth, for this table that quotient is 2.5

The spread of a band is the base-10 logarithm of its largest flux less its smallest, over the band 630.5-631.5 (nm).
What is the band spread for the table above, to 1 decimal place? -0.5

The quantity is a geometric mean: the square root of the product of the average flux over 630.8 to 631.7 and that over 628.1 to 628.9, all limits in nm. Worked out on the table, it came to 2.03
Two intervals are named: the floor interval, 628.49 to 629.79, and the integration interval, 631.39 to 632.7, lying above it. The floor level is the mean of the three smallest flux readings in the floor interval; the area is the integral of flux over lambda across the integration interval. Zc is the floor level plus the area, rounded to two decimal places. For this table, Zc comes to 4.55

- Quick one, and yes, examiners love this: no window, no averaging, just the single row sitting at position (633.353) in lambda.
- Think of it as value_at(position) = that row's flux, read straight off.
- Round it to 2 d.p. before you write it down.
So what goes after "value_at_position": 2.14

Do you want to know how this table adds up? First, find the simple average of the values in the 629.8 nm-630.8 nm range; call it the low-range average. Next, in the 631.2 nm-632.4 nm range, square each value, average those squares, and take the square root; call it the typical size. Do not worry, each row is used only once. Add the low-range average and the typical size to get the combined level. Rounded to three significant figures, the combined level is 3.73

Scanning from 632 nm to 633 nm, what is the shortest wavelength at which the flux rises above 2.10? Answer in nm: 632.041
